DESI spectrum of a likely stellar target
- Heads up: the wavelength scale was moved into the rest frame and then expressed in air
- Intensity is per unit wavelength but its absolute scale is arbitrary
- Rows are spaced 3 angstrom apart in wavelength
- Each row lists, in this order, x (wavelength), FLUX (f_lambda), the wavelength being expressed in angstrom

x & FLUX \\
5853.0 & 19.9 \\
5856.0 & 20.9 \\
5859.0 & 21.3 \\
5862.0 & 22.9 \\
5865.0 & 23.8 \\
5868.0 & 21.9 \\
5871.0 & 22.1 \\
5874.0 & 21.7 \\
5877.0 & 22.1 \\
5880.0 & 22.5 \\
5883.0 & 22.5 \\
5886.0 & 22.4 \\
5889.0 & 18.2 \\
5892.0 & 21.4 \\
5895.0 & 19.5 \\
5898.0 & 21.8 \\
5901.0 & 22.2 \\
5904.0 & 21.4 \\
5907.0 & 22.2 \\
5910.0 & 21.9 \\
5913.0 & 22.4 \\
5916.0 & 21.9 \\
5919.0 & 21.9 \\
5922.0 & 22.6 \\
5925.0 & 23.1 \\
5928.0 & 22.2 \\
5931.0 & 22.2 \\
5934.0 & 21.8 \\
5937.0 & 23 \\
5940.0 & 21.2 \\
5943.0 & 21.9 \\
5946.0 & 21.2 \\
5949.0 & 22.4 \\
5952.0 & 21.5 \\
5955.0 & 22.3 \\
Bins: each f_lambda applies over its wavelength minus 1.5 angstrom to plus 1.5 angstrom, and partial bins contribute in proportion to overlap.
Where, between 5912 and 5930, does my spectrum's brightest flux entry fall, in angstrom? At 5925.0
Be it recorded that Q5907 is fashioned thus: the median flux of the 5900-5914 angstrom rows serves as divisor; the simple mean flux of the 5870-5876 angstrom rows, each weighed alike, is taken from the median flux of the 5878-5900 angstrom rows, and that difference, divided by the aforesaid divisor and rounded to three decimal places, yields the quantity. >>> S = -0.005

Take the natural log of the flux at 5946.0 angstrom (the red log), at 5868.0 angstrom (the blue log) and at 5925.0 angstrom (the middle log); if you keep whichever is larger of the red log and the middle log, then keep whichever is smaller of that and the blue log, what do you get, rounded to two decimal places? 3.09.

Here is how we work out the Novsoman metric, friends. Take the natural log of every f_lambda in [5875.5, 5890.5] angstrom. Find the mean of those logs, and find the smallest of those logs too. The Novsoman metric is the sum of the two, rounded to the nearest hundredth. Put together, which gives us 5.97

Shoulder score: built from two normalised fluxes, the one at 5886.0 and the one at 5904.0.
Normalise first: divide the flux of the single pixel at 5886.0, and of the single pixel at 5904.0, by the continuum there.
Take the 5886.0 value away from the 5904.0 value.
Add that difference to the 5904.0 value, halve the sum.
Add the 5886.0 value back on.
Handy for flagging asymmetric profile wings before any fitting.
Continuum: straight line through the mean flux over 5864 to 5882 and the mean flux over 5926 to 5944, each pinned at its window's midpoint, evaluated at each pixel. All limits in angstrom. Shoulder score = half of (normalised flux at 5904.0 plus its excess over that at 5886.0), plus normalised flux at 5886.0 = 1.467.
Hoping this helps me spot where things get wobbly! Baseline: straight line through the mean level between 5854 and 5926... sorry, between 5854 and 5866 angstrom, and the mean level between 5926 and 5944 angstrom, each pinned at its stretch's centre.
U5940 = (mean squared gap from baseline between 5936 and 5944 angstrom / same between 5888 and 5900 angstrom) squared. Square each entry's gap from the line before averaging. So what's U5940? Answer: 0.01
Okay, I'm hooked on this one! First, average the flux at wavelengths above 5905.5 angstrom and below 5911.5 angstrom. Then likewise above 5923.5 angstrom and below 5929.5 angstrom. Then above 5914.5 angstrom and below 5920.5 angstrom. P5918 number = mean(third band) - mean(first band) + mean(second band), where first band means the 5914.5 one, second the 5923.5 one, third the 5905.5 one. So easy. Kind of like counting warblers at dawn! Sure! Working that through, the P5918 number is 22.8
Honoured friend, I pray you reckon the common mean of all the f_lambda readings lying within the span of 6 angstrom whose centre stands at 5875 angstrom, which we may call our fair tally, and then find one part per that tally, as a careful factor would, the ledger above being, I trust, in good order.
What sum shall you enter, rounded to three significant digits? 0.0457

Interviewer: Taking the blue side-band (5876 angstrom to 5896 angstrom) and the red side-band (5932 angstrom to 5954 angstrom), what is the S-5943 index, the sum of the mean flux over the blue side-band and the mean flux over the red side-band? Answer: 43.1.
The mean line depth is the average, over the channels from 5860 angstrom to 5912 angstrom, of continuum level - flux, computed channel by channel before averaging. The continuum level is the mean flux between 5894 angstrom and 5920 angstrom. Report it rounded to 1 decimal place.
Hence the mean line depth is -0.1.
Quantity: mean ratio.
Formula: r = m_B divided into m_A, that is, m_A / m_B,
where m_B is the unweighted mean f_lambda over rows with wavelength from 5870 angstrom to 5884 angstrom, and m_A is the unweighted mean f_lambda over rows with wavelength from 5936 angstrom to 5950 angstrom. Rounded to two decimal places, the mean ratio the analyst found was 0.99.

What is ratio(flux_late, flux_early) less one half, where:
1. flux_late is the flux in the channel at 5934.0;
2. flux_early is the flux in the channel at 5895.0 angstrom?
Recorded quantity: 0.62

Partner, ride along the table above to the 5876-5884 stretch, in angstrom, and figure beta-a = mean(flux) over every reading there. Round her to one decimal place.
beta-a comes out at 22.4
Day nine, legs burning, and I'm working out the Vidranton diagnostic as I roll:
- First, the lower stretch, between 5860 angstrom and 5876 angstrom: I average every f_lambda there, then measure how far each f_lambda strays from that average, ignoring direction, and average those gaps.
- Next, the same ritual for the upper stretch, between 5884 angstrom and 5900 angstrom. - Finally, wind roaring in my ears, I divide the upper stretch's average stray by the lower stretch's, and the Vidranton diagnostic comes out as 2.08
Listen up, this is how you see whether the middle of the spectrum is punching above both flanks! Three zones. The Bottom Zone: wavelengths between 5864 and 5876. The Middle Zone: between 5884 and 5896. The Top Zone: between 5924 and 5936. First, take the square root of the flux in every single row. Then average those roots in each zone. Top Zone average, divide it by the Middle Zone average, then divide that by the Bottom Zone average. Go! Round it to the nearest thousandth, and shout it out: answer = 0.221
